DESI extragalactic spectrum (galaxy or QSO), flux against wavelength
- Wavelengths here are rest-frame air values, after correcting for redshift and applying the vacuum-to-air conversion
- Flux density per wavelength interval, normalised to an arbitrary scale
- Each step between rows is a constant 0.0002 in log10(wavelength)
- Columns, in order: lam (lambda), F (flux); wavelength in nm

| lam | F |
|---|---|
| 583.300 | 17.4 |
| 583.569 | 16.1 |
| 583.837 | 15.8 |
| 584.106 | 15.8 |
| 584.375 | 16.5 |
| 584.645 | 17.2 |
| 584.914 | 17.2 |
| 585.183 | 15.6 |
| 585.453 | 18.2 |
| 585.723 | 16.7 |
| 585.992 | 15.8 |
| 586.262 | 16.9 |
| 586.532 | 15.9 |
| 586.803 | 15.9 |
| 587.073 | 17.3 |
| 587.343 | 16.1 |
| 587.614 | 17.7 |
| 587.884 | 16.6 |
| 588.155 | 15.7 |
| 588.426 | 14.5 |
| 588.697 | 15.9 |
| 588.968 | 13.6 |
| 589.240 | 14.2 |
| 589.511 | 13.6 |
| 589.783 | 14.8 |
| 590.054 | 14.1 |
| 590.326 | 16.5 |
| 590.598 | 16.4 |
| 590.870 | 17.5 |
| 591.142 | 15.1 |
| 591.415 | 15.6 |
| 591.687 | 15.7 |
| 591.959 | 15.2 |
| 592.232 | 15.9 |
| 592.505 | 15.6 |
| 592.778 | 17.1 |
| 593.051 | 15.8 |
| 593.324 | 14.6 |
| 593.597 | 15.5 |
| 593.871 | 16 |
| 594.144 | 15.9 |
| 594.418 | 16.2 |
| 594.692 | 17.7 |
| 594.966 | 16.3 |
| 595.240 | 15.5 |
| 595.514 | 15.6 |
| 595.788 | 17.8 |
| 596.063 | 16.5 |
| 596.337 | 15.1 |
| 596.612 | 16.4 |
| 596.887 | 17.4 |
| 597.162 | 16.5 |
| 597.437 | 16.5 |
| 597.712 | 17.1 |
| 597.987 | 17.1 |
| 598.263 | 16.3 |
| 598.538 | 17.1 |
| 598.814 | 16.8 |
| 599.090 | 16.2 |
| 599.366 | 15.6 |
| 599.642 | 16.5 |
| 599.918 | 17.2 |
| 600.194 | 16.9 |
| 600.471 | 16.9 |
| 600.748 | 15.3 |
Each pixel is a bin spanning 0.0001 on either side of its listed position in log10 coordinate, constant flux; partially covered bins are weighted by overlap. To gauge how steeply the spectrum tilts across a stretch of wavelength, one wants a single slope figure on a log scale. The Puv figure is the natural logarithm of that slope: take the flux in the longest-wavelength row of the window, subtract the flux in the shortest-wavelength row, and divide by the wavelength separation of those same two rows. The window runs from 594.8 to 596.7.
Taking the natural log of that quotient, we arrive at -2.80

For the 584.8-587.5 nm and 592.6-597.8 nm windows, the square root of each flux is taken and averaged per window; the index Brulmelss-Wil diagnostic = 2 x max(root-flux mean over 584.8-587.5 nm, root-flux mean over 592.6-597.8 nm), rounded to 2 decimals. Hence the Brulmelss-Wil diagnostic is 8.14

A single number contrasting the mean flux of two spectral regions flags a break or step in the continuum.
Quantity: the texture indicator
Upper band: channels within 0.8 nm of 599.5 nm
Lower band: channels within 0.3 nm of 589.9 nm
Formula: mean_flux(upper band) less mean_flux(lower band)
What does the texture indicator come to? 2.1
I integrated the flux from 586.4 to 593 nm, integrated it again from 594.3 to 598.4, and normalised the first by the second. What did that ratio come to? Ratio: 1.5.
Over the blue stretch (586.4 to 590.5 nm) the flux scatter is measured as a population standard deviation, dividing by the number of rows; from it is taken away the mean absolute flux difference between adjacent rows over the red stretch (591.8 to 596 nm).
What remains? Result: 0.34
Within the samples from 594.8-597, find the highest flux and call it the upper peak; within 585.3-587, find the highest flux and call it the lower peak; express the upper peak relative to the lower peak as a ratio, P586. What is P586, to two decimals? 0.98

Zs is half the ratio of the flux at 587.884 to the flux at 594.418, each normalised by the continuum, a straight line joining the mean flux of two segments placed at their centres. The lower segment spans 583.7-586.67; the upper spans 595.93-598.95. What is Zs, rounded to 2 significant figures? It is 0.51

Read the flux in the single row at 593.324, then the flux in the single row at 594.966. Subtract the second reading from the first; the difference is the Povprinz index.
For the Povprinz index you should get -1.7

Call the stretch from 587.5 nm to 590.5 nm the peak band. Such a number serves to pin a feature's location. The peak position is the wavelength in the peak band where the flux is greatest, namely 587.614 nm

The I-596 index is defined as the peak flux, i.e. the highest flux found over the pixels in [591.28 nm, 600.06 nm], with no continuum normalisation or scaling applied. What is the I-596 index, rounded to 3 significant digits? 17.8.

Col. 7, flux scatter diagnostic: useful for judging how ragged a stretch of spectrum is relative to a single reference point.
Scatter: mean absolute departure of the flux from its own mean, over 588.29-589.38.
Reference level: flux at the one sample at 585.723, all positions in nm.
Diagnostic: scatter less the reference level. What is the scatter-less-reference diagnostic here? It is -16.0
